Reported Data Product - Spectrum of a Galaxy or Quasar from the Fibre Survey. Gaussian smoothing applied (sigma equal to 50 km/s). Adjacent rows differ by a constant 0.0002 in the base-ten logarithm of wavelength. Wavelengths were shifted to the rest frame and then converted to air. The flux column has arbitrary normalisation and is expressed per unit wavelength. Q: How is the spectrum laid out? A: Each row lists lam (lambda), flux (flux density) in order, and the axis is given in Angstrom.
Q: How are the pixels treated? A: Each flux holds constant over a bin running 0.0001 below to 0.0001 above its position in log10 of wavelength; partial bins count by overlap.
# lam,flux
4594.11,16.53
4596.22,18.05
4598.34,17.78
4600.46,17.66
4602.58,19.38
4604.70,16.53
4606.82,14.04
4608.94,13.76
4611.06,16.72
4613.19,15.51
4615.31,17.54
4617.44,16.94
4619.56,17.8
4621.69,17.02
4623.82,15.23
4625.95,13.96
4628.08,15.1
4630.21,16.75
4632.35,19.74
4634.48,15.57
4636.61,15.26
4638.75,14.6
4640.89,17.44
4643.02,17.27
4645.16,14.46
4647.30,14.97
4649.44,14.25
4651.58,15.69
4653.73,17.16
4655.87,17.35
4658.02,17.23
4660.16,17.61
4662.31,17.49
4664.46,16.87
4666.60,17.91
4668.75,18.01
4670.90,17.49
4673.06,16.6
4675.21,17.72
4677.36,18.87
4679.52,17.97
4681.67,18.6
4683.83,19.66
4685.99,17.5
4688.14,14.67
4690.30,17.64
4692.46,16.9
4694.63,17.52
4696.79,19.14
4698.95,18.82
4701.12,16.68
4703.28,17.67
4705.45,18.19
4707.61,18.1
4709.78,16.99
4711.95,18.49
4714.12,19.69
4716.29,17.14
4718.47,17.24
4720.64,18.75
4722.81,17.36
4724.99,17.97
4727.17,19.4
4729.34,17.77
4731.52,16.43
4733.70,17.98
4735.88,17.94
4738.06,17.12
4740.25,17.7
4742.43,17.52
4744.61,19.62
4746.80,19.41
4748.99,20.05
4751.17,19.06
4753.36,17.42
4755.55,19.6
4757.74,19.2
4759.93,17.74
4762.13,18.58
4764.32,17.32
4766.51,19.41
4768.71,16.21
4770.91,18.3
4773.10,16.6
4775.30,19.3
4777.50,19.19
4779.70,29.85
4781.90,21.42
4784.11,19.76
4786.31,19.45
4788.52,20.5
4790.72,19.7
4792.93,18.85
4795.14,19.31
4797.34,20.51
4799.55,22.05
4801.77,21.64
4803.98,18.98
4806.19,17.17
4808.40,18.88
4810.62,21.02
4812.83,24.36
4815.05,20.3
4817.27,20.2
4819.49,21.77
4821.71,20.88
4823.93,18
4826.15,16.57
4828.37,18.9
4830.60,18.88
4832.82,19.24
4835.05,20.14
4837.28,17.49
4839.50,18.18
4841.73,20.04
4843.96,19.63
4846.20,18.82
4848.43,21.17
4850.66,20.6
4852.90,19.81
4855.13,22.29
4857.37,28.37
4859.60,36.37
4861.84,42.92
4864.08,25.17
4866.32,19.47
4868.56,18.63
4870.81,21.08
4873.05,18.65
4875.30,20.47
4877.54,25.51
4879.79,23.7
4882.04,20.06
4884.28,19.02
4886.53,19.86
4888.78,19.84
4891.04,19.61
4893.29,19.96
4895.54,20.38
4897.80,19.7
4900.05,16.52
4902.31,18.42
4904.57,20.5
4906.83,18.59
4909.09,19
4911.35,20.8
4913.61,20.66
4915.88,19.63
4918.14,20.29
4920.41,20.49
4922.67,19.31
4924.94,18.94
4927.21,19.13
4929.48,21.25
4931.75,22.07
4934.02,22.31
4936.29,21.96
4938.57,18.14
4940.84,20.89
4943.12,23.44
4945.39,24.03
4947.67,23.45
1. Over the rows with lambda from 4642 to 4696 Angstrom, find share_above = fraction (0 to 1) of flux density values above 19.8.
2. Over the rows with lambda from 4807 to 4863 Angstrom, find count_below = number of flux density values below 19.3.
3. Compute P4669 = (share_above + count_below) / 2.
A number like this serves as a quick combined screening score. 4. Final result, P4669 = 4.5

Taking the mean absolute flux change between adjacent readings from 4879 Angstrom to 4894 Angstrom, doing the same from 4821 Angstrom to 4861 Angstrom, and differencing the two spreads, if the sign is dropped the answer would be 1.0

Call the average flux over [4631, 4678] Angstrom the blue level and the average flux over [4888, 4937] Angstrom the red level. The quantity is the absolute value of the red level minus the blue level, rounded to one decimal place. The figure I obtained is 3.2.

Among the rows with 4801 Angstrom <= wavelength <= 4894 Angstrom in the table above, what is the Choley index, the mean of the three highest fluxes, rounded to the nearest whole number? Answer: 36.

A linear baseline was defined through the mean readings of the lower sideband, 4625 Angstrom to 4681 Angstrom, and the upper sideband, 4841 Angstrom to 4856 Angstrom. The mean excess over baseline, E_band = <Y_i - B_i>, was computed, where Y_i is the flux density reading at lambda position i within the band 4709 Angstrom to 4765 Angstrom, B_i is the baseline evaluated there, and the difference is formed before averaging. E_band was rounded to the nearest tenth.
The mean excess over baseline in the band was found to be 0.0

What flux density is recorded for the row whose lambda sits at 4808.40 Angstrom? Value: 18.88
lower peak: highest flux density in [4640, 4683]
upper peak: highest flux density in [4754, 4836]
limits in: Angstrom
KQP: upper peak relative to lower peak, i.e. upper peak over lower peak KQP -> 1.6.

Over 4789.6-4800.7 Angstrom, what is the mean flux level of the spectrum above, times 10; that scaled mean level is 201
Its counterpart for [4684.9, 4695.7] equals 168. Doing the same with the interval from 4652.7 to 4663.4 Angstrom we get 174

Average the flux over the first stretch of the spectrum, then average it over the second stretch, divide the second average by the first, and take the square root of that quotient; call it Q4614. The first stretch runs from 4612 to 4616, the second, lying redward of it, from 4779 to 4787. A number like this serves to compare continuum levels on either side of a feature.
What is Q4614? 1.17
